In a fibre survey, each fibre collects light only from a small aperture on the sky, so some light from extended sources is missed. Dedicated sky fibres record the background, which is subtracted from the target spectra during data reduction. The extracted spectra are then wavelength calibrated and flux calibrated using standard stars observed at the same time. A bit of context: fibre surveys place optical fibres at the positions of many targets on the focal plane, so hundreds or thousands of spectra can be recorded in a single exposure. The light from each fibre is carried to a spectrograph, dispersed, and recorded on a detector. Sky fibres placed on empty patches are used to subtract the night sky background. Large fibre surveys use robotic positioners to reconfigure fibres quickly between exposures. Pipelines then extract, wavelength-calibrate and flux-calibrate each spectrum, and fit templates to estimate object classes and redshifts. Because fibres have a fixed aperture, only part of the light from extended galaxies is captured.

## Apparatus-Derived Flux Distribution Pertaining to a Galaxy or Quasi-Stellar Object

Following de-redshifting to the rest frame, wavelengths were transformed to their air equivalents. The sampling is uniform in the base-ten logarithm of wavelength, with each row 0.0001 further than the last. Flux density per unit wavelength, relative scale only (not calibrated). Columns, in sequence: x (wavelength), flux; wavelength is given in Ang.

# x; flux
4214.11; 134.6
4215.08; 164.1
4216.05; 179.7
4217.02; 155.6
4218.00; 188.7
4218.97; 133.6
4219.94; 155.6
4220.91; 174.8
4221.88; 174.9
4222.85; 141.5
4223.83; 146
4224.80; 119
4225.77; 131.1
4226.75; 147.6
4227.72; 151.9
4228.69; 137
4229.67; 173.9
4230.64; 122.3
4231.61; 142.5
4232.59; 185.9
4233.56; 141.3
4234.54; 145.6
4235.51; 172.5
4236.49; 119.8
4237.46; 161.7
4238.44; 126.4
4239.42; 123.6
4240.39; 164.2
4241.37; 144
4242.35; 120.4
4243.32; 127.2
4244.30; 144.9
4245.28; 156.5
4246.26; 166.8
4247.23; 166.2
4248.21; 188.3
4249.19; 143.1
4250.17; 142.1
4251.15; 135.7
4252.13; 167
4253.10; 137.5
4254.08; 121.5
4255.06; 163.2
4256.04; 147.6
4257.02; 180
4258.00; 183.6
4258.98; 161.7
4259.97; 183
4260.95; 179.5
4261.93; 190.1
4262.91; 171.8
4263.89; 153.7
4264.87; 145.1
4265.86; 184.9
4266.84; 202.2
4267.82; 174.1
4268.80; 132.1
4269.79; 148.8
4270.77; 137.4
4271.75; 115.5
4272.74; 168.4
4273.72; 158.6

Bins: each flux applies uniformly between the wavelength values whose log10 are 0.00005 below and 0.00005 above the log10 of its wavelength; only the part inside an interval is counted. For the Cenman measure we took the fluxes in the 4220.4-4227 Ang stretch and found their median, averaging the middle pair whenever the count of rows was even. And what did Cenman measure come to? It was 146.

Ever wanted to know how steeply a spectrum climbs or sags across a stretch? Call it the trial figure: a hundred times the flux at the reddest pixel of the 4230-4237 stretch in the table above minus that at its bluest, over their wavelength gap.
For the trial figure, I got -43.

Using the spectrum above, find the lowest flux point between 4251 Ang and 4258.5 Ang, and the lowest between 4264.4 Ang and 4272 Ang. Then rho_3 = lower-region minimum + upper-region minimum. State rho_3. 237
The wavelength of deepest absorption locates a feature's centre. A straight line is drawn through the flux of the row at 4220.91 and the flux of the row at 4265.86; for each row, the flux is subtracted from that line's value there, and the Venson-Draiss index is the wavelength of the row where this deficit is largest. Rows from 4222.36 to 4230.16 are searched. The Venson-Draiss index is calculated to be 4224.80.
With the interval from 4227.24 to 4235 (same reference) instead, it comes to 4230.64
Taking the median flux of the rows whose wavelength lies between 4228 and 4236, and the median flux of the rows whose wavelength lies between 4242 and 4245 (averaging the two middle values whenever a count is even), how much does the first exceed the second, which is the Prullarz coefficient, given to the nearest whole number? 17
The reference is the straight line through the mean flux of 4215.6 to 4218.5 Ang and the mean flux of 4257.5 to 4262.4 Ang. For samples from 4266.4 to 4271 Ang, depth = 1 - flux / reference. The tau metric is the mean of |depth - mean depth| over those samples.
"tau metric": 0.13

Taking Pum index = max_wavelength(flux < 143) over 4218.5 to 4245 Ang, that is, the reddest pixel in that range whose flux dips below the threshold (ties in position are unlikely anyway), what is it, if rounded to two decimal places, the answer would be 4243.32 Ang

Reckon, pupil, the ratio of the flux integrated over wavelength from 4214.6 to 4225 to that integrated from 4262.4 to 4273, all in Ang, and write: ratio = 0.99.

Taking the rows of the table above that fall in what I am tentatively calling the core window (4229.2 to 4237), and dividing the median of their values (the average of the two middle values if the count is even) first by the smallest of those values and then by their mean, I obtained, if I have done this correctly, 0.0080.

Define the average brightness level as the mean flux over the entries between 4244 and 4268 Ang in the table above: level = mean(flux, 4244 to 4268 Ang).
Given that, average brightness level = 164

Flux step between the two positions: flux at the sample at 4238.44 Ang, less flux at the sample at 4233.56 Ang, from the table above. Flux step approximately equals -15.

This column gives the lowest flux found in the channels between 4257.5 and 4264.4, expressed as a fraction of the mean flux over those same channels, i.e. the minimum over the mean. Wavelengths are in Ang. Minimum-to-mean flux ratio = 0.88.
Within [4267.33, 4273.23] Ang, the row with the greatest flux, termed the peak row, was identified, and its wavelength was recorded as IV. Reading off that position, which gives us 4267.82 Ang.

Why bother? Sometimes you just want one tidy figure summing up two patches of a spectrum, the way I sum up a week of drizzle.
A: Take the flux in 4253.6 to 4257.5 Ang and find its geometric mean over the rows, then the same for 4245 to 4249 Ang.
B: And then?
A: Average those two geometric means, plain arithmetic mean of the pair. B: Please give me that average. 160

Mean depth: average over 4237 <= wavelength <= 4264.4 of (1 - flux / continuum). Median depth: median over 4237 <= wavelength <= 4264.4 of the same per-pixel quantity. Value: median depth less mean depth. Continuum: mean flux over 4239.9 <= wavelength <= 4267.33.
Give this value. -0.023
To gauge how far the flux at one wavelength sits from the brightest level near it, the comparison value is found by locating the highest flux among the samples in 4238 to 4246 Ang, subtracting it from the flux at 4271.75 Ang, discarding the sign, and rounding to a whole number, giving 49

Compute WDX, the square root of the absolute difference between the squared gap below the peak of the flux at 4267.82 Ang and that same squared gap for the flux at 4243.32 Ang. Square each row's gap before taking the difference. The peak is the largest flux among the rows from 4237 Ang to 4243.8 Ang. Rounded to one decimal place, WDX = 35.7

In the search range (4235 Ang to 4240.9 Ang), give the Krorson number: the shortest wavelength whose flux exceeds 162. 4235.51 Ang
